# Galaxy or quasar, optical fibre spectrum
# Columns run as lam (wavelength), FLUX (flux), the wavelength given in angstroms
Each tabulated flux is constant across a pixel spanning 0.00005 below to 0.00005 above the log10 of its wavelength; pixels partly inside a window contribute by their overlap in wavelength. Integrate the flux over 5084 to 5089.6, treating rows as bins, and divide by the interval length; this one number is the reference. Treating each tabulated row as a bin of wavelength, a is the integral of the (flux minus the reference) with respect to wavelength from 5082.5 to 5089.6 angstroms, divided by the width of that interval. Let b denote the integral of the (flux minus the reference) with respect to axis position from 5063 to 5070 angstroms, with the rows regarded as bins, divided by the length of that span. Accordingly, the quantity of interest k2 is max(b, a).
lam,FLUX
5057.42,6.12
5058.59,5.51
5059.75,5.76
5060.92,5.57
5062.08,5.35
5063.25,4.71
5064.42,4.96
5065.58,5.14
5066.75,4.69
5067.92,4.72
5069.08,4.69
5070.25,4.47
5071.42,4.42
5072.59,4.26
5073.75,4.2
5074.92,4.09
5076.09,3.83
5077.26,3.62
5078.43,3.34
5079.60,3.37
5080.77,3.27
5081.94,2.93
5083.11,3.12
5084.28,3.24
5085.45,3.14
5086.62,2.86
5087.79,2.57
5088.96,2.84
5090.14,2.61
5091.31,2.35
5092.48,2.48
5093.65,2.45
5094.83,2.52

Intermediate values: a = 0.1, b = 1.9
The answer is 1.9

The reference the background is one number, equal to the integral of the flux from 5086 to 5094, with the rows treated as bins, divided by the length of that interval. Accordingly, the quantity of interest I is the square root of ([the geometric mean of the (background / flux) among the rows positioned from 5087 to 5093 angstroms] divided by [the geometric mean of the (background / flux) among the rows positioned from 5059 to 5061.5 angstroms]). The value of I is 1.5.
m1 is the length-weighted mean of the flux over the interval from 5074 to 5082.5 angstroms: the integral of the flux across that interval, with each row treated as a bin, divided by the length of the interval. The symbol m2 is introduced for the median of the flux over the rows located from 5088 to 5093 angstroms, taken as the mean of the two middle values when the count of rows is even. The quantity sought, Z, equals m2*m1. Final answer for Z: 9.0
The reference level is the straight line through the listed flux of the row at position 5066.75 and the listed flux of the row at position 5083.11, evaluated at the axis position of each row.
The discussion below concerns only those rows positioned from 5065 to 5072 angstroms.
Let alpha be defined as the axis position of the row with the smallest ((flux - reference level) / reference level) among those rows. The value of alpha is 5066.75 angstroms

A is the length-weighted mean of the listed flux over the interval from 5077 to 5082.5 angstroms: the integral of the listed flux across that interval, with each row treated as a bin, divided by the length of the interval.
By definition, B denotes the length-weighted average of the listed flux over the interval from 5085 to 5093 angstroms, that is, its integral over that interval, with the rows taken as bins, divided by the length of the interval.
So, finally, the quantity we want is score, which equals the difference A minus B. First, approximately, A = 3.3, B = 2.69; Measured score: 0.6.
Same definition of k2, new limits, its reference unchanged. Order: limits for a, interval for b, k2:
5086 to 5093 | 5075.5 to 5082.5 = 0.5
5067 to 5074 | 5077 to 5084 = 1.6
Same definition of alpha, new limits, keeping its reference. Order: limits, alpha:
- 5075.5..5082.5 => 5081.94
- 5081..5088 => 5081.94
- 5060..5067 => 5063.25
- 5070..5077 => 5076.09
